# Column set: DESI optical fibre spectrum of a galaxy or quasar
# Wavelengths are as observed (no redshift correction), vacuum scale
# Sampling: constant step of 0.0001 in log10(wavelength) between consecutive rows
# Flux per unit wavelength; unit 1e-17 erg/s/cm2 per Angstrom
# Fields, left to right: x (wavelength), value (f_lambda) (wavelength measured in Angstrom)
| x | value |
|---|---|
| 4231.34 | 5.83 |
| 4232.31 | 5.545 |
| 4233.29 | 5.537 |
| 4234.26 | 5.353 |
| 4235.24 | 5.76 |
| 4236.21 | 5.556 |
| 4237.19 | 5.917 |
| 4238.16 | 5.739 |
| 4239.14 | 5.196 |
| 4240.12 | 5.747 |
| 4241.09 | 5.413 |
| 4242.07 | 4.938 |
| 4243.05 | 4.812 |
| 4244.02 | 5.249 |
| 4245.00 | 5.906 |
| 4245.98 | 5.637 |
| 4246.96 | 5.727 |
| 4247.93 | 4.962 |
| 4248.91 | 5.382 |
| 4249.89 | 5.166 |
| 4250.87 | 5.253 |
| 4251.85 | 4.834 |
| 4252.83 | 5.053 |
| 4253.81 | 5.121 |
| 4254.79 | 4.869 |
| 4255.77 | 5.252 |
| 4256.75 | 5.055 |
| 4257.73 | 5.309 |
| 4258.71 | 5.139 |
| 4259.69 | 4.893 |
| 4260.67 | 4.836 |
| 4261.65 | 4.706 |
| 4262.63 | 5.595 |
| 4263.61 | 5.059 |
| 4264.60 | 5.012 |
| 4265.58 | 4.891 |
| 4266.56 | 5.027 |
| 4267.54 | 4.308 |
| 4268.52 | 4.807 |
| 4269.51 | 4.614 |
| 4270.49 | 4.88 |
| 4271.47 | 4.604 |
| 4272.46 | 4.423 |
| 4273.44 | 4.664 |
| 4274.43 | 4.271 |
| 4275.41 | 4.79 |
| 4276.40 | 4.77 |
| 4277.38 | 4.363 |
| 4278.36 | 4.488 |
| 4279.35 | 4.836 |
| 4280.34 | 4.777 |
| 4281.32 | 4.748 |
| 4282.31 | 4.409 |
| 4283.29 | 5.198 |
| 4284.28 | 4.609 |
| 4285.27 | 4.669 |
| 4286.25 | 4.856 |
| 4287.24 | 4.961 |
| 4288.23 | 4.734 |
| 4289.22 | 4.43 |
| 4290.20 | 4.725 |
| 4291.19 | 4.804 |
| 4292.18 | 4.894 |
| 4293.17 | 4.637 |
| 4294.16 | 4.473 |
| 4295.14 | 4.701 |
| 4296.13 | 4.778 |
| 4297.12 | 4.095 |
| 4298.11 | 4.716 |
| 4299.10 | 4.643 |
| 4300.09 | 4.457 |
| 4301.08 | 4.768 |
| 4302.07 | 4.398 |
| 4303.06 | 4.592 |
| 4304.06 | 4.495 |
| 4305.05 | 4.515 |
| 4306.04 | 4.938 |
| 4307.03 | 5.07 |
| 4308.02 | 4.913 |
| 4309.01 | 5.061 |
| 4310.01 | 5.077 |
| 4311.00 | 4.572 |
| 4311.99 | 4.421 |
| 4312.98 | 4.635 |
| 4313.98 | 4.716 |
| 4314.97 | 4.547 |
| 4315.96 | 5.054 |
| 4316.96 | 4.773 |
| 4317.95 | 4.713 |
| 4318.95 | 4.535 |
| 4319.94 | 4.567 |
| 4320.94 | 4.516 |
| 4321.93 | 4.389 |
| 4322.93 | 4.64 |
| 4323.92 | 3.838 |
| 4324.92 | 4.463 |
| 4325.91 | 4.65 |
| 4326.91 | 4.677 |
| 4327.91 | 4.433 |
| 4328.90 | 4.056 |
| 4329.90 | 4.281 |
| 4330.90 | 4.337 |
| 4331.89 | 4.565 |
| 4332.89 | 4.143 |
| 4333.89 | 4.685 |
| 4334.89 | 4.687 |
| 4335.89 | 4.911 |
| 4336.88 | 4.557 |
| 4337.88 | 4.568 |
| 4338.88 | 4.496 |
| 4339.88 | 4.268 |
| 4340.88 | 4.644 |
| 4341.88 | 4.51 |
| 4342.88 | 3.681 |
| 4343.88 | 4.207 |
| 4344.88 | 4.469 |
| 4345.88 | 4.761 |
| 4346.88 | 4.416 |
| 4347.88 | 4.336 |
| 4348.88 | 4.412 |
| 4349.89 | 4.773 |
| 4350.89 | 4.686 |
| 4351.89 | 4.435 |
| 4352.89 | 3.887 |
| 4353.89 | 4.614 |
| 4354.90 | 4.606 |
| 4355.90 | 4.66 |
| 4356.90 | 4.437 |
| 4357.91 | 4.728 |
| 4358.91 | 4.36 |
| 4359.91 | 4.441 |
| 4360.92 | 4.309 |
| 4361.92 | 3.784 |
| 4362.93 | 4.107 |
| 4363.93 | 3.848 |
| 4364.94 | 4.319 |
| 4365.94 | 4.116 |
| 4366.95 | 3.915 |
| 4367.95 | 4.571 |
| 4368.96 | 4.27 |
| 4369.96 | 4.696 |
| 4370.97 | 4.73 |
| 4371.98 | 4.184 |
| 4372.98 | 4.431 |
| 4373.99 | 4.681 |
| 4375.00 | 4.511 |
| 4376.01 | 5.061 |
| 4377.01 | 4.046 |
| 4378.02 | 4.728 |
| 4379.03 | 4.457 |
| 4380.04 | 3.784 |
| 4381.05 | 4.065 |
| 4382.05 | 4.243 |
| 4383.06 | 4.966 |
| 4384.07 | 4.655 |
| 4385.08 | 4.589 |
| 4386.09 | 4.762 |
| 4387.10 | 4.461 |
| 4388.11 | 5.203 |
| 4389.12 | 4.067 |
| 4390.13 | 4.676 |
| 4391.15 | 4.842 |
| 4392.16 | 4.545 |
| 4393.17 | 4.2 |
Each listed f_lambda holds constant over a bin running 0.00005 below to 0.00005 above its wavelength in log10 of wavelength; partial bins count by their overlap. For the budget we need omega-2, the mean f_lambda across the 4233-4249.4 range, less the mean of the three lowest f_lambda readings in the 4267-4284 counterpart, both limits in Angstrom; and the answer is 1.1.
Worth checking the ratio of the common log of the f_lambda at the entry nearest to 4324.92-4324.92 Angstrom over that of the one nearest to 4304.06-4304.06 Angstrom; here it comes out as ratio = 1.00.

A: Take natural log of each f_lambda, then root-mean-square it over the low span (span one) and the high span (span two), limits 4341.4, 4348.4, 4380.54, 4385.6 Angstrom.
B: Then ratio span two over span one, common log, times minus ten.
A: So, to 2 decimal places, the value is -0.11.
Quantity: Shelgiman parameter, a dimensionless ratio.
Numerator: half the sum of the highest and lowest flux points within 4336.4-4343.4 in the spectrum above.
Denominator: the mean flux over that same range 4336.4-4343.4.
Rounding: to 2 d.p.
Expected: 0.95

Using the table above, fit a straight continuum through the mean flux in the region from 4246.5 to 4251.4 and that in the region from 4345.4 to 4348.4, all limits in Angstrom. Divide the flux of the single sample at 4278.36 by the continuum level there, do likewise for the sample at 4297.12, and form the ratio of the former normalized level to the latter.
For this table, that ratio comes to 1.06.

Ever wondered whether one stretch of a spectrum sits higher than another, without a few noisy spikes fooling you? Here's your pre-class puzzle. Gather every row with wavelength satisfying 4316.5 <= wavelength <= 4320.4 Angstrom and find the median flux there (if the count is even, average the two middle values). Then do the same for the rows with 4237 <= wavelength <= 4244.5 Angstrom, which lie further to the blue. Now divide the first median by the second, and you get 0.87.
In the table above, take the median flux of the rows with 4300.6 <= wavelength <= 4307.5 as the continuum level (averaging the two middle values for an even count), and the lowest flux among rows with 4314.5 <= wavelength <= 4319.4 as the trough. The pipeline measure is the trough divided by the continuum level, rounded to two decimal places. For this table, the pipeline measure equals 0.99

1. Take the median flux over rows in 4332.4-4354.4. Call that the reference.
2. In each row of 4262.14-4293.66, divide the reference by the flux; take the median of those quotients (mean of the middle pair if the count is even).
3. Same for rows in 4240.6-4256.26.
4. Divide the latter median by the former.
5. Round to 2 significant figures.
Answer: 0.91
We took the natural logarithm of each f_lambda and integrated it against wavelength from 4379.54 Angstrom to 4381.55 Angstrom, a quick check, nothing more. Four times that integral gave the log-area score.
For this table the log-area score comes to 11.0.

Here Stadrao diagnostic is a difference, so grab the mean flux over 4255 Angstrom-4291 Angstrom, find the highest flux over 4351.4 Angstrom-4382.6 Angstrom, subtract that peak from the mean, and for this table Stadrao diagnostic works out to -0.26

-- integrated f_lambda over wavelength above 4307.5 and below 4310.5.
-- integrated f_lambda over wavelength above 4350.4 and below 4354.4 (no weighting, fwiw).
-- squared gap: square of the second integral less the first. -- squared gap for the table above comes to 7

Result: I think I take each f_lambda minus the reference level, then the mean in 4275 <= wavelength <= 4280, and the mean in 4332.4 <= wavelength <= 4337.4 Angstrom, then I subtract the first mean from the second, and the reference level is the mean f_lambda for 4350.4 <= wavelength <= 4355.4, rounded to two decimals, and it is -0.05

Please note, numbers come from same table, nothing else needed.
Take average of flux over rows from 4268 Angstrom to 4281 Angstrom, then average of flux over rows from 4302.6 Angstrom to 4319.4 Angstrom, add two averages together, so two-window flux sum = 9.38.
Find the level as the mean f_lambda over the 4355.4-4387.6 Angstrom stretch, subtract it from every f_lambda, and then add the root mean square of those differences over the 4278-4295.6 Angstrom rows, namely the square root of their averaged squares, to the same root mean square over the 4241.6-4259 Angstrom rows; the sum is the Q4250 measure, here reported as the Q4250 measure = 1.2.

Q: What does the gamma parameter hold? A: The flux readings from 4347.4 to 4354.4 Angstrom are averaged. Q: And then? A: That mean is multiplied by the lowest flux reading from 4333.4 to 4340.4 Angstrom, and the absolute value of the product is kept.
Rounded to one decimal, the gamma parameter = 19.0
